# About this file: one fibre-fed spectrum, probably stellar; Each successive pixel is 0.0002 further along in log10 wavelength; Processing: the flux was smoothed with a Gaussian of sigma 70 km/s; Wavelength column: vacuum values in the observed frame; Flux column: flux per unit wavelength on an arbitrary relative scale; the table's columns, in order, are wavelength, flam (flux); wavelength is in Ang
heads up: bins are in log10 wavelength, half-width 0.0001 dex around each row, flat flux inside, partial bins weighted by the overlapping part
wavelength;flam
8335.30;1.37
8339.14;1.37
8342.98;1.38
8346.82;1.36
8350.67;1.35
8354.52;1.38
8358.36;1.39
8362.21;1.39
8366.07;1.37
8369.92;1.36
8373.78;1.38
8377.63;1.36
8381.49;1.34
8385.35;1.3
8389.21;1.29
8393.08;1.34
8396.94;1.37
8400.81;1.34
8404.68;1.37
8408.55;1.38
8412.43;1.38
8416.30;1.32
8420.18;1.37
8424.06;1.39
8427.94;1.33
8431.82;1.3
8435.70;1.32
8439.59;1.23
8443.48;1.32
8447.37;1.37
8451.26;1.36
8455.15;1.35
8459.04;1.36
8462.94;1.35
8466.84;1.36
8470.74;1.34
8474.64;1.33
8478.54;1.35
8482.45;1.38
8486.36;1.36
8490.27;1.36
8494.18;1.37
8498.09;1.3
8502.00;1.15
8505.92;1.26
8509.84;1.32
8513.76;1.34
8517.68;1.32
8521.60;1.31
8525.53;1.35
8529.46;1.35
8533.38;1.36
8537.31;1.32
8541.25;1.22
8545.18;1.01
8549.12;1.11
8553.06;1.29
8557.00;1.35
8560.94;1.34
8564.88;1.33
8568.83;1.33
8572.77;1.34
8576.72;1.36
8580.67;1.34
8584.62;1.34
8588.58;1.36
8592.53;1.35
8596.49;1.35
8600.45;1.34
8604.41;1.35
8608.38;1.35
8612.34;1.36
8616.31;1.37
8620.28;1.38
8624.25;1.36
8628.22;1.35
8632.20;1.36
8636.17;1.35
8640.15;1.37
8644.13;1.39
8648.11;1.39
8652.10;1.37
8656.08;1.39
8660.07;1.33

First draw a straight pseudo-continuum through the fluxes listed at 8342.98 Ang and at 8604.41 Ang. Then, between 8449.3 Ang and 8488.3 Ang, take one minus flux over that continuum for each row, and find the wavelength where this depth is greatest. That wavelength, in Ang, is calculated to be 8474.64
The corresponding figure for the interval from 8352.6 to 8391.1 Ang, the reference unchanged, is 8389.21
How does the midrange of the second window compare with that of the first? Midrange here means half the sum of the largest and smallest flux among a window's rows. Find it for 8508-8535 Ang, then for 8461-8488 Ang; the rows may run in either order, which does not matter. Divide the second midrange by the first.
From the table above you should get 1.01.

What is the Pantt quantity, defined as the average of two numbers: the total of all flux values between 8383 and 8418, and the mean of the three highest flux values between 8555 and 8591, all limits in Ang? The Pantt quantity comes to 6.72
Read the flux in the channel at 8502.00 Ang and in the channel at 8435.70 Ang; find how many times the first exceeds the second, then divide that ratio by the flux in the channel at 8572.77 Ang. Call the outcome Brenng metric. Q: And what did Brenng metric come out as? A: 0.650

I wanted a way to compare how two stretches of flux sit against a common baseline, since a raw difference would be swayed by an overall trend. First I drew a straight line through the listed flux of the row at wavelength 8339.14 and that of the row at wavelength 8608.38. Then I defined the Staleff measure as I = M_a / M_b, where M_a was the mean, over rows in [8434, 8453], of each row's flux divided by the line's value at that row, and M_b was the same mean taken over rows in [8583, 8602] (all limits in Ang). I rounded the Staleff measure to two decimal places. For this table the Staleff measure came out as 0.97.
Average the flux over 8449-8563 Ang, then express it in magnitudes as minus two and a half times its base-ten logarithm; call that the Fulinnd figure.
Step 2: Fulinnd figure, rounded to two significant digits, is -0.29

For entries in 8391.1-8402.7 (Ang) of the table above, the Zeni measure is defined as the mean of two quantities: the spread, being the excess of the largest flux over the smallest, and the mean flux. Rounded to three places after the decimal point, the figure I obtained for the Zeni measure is 0.690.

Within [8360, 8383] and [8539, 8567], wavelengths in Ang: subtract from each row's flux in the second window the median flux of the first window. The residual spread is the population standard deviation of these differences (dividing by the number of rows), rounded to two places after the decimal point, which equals 0.12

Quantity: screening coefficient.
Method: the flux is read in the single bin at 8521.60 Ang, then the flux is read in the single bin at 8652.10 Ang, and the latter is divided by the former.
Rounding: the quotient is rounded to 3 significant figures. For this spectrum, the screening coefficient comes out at 1.05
